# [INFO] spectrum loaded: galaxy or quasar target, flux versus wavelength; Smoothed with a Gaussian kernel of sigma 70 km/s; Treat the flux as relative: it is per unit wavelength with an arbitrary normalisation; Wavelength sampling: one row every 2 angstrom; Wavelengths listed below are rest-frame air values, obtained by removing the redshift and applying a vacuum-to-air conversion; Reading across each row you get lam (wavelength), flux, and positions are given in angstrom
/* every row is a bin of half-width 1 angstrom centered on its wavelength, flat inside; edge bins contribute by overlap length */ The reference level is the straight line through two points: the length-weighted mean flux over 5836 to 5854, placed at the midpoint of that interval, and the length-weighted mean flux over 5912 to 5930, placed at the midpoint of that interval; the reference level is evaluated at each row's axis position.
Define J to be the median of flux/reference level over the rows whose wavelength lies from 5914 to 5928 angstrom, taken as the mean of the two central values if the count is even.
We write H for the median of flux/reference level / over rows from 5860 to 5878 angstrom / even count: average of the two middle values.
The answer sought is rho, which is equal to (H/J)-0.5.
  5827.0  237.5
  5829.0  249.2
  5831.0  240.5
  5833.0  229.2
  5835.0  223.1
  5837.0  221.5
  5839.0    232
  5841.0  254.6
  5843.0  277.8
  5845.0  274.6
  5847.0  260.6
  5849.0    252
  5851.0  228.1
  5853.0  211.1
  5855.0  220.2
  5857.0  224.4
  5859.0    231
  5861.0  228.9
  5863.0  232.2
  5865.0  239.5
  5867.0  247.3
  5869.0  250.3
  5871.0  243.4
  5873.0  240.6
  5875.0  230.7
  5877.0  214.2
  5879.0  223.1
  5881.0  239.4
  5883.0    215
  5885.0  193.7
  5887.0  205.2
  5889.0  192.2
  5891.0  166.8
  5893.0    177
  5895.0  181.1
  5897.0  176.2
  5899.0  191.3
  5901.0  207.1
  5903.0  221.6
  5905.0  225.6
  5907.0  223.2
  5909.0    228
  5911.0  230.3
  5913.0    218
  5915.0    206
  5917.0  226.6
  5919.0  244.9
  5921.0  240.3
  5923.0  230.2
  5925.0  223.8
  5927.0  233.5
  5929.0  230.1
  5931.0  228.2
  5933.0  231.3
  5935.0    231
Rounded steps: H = 0.99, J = 1.01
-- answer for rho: 0.48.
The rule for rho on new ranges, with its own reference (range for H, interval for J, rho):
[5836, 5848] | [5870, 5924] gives 0.60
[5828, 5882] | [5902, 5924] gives 0.48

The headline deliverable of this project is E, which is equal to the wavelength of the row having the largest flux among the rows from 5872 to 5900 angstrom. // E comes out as 5873.0 angstrom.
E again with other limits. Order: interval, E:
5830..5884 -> 5843.0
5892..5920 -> 5919.0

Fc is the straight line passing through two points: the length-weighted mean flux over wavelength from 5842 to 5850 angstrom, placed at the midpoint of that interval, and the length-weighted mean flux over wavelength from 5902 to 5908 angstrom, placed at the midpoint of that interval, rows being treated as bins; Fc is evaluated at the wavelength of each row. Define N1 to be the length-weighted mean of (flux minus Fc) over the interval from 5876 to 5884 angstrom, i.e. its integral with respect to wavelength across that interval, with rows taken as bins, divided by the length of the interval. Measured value -19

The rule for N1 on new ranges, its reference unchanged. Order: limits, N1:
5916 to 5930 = 22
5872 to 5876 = -10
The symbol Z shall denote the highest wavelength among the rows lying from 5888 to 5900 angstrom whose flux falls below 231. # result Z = 5899.0 angstrom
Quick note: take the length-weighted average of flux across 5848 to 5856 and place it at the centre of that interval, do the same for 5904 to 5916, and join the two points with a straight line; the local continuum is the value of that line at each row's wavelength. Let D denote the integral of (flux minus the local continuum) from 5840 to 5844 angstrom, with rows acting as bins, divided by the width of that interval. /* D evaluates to 37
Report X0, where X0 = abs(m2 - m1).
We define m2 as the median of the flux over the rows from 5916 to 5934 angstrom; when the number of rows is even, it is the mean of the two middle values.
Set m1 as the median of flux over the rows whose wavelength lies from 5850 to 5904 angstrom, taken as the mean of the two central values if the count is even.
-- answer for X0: 9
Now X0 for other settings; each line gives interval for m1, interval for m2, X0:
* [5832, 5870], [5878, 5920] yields 17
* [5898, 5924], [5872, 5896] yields 16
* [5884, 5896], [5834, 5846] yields 57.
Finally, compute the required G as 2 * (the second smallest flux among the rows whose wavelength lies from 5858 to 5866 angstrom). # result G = 462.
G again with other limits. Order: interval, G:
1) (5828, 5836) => 458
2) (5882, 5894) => 354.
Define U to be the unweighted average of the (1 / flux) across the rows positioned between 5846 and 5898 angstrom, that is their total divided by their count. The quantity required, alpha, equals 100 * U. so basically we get 0.46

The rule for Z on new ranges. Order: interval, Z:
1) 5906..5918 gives 5917.0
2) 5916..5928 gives 5925.0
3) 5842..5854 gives 5853.0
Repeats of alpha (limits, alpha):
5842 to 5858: 0.41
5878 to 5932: 0.47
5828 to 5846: 0.41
